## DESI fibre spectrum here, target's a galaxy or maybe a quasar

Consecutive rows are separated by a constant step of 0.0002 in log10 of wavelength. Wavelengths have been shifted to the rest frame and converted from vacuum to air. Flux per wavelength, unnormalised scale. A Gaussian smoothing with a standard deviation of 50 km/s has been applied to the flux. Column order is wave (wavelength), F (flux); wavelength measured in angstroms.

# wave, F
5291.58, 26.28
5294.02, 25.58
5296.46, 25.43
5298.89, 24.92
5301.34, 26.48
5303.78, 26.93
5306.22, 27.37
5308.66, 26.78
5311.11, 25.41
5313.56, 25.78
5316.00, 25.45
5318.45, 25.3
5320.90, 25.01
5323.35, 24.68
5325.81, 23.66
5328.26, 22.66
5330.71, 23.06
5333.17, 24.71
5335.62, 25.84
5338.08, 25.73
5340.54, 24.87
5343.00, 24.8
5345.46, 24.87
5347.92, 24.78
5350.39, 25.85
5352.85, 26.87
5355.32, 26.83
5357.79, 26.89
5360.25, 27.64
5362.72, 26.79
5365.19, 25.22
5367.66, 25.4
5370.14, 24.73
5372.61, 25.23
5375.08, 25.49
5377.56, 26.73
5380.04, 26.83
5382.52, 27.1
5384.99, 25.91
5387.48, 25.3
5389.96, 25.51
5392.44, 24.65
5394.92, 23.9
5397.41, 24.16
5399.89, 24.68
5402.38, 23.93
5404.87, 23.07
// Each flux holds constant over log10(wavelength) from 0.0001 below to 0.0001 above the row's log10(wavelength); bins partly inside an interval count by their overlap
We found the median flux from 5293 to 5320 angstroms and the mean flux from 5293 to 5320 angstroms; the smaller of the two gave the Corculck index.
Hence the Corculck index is 25.6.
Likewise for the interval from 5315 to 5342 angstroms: 24.6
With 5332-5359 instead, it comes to 25.6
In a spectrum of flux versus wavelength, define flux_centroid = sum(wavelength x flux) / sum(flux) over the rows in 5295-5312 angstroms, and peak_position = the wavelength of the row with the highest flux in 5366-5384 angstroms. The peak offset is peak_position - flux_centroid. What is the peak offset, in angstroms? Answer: 78.7 angstroms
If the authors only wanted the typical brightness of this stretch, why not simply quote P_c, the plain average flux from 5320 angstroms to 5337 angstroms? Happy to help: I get 24.2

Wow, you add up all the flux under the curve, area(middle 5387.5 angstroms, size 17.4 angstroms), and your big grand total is 445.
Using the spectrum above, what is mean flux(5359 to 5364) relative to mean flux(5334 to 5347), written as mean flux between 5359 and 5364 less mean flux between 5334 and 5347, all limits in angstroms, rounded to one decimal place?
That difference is 2.0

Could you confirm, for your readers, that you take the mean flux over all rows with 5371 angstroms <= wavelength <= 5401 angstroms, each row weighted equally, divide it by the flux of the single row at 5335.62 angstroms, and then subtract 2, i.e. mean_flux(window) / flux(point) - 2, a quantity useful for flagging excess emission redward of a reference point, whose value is -1.01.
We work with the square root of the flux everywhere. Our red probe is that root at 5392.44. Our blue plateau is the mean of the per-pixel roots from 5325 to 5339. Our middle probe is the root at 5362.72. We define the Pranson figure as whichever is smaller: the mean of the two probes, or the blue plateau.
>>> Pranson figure 4.93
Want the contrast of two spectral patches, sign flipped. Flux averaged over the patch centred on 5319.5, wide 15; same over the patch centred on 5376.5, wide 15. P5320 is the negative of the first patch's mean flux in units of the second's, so -0.96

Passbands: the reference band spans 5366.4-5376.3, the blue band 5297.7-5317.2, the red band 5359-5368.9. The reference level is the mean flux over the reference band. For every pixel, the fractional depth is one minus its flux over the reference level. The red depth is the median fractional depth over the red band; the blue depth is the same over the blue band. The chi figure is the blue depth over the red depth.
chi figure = 1.0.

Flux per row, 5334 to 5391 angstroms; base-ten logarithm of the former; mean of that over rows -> 1.41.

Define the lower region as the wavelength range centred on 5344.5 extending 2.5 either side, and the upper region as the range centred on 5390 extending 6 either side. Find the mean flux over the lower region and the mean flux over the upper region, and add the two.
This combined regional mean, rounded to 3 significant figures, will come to 49.9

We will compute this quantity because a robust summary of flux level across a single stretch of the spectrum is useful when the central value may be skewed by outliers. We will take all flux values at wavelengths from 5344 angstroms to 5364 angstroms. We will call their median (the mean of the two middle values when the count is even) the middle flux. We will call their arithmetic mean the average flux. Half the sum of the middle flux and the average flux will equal 26.6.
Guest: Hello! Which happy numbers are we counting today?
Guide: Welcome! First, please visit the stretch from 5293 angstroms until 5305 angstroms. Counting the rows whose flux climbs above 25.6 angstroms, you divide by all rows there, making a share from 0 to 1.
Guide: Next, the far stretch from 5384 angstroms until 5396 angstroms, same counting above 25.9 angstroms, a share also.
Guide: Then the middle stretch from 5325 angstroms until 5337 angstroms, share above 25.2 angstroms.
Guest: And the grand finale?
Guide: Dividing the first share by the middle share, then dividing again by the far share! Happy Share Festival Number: 10.0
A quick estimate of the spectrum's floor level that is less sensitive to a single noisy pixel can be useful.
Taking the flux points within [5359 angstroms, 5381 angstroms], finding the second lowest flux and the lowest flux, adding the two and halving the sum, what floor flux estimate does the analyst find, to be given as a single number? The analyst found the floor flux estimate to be 25.0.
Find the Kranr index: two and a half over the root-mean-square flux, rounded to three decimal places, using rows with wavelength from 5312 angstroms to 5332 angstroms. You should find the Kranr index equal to 0.102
